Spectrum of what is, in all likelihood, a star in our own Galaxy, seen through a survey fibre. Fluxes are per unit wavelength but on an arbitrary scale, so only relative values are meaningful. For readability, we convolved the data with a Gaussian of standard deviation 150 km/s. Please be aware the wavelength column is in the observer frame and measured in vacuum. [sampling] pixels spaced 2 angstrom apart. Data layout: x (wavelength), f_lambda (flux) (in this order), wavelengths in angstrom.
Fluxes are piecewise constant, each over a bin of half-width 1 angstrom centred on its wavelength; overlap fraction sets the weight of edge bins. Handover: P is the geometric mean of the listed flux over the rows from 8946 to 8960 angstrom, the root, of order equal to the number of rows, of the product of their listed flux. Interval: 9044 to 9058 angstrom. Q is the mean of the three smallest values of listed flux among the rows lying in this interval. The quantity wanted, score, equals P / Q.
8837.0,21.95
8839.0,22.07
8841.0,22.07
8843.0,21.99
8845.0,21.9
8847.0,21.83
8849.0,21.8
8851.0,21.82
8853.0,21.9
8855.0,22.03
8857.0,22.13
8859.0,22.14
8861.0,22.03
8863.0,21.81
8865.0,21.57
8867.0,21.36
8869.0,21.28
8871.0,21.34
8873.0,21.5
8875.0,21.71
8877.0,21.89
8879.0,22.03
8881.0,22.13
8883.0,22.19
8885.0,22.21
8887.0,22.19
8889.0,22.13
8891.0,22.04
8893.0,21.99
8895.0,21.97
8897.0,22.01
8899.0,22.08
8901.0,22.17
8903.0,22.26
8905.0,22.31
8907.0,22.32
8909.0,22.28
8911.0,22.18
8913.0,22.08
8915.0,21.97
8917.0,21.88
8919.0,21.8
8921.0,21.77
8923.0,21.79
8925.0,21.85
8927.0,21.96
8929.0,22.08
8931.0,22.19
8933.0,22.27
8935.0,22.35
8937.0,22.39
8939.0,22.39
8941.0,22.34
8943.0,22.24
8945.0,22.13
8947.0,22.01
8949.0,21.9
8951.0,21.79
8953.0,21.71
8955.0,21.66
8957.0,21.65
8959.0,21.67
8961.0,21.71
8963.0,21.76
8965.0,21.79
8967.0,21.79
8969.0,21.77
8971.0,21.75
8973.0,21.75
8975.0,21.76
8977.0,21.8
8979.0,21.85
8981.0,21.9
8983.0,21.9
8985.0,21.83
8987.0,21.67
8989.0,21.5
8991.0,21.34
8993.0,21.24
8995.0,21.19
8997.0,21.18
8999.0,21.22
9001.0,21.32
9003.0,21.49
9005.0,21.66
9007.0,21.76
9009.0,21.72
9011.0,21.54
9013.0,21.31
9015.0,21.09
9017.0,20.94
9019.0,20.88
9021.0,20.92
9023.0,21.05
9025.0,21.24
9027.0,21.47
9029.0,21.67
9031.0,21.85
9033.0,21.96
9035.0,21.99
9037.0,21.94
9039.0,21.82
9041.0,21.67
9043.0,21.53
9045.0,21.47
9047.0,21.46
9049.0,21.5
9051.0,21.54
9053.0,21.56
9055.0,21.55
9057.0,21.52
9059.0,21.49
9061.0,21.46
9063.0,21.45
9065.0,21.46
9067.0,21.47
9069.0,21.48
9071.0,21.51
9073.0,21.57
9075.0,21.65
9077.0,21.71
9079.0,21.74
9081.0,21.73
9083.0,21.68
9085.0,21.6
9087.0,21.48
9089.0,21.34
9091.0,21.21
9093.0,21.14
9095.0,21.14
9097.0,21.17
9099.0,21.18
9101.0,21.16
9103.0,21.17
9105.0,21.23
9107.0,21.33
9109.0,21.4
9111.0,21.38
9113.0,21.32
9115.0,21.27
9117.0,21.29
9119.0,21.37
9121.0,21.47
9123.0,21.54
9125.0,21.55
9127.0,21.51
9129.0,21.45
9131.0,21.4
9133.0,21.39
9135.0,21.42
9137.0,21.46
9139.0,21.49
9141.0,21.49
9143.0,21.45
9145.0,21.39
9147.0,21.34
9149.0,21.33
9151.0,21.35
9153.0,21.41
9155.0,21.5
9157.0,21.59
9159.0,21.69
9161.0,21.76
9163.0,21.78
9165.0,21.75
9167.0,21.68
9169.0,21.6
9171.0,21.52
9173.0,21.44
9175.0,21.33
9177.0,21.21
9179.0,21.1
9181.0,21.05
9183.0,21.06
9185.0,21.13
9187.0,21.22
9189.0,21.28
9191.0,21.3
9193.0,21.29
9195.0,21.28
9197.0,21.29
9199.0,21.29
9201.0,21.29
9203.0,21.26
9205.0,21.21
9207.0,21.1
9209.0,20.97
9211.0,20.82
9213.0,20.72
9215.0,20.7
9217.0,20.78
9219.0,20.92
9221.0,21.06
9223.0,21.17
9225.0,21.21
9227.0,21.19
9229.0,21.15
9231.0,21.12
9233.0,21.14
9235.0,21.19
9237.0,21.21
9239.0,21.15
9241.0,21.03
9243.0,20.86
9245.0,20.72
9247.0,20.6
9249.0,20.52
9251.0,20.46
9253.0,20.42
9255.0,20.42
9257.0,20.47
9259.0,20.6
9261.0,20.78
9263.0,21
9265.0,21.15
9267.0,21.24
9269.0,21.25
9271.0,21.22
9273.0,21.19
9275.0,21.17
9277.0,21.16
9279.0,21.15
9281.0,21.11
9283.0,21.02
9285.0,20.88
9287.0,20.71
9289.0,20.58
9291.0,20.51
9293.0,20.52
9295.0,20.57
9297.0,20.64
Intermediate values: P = 21.8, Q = 21.5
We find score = 1.014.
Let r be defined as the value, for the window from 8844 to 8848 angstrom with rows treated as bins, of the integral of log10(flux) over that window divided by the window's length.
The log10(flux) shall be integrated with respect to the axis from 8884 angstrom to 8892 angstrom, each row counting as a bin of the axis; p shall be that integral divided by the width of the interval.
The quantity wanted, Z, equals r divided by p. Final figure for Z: 1.00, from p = 1.35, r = 1.34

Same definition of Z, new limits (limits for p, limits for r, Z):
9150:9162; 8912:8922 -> 1.01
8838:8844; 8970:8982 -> 1.00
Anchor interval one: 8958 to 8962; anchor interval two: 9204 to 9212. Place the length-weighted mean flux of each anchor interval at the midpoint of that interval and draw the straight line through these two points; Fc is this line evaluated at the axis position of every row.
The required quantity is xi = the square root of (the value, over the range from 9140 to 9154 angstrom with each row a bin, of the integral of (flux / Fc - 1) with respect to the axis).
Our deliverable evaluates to 0.369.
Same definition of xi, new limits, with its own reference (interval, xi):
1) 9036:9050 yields 0.323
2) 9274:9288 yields 0.366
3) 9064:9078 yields 0.321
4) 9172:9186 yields 0.239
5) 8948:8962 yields 0.124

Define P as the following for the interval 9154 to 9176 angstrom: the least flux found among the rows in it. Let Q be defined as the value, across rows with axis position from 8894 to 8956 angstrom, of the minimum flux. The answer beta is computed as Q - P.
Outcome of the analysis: 0.3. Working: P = 21.33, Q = 21.66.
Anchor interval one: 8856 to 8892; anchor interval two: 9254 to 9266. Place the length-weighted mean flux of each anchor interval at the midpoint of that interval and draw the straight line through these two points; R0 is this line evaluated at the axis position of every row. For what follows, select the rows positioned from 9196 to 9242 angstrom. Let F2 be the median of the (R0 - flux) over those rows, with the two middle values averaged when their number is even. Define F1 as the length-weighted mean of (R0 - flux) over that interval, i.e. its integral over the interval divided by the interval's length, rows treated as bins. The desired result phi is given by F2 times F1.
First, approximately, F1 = -0.23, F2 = -0.32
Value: 0.074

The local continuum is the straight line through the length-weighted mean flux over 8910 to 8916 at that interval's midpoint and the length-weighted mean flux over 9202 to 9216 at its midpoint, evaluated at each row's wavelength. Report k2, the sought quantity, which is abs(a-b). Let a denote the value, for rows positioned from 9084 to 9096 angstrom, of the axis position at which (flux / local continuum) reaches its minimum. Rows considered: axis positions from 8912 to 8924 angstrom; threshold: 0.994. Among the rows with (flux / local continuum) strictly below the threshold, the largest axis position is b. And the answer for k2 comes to 170 angstrom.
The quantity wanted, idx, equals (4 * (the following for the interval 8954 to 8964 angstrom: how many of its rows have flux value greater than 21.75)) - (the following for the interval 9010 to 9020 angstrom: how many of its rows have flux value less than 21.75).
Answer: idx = -1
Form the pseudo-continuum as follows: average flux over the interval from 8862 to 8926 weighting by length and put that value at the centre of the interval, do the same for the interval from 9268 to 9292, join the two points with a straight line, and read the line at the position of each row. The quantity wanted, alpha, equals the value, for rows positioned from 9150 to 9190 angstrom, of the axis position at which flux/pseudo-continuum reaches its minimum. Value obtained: 9181.0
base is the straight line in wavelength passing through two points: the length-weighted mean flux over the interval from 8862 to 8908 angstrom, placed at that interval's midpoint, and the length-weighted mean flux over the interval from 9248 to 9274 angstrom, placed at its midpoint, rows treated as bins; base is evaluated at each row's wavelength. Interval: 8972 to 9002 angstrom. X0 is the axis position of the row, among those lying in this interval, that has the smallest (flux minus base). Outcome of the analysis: 8997.0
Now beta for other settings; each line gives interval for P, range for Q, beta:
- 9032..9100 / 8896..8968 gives 0.5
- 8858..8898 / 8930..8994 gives 0.0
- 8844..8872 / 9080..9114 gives -0.1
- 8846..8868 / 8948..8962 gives 0.3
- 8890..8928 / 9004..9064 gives -0.9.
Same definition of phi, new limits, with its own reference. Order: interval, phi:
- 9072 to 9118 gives 0.024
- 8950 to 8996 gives 0.016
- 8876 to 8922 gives 0.080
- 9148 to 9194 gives 0.147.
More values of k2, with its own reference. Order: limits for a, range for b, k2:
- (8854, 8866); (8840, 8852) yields 14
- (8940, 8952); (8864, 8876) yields 76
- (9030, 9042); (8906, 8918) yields 124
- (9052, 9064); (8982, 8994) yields 70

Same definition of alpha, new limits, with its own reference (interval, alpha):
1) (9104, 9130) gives 9105.0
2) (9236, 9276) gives 9253.0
